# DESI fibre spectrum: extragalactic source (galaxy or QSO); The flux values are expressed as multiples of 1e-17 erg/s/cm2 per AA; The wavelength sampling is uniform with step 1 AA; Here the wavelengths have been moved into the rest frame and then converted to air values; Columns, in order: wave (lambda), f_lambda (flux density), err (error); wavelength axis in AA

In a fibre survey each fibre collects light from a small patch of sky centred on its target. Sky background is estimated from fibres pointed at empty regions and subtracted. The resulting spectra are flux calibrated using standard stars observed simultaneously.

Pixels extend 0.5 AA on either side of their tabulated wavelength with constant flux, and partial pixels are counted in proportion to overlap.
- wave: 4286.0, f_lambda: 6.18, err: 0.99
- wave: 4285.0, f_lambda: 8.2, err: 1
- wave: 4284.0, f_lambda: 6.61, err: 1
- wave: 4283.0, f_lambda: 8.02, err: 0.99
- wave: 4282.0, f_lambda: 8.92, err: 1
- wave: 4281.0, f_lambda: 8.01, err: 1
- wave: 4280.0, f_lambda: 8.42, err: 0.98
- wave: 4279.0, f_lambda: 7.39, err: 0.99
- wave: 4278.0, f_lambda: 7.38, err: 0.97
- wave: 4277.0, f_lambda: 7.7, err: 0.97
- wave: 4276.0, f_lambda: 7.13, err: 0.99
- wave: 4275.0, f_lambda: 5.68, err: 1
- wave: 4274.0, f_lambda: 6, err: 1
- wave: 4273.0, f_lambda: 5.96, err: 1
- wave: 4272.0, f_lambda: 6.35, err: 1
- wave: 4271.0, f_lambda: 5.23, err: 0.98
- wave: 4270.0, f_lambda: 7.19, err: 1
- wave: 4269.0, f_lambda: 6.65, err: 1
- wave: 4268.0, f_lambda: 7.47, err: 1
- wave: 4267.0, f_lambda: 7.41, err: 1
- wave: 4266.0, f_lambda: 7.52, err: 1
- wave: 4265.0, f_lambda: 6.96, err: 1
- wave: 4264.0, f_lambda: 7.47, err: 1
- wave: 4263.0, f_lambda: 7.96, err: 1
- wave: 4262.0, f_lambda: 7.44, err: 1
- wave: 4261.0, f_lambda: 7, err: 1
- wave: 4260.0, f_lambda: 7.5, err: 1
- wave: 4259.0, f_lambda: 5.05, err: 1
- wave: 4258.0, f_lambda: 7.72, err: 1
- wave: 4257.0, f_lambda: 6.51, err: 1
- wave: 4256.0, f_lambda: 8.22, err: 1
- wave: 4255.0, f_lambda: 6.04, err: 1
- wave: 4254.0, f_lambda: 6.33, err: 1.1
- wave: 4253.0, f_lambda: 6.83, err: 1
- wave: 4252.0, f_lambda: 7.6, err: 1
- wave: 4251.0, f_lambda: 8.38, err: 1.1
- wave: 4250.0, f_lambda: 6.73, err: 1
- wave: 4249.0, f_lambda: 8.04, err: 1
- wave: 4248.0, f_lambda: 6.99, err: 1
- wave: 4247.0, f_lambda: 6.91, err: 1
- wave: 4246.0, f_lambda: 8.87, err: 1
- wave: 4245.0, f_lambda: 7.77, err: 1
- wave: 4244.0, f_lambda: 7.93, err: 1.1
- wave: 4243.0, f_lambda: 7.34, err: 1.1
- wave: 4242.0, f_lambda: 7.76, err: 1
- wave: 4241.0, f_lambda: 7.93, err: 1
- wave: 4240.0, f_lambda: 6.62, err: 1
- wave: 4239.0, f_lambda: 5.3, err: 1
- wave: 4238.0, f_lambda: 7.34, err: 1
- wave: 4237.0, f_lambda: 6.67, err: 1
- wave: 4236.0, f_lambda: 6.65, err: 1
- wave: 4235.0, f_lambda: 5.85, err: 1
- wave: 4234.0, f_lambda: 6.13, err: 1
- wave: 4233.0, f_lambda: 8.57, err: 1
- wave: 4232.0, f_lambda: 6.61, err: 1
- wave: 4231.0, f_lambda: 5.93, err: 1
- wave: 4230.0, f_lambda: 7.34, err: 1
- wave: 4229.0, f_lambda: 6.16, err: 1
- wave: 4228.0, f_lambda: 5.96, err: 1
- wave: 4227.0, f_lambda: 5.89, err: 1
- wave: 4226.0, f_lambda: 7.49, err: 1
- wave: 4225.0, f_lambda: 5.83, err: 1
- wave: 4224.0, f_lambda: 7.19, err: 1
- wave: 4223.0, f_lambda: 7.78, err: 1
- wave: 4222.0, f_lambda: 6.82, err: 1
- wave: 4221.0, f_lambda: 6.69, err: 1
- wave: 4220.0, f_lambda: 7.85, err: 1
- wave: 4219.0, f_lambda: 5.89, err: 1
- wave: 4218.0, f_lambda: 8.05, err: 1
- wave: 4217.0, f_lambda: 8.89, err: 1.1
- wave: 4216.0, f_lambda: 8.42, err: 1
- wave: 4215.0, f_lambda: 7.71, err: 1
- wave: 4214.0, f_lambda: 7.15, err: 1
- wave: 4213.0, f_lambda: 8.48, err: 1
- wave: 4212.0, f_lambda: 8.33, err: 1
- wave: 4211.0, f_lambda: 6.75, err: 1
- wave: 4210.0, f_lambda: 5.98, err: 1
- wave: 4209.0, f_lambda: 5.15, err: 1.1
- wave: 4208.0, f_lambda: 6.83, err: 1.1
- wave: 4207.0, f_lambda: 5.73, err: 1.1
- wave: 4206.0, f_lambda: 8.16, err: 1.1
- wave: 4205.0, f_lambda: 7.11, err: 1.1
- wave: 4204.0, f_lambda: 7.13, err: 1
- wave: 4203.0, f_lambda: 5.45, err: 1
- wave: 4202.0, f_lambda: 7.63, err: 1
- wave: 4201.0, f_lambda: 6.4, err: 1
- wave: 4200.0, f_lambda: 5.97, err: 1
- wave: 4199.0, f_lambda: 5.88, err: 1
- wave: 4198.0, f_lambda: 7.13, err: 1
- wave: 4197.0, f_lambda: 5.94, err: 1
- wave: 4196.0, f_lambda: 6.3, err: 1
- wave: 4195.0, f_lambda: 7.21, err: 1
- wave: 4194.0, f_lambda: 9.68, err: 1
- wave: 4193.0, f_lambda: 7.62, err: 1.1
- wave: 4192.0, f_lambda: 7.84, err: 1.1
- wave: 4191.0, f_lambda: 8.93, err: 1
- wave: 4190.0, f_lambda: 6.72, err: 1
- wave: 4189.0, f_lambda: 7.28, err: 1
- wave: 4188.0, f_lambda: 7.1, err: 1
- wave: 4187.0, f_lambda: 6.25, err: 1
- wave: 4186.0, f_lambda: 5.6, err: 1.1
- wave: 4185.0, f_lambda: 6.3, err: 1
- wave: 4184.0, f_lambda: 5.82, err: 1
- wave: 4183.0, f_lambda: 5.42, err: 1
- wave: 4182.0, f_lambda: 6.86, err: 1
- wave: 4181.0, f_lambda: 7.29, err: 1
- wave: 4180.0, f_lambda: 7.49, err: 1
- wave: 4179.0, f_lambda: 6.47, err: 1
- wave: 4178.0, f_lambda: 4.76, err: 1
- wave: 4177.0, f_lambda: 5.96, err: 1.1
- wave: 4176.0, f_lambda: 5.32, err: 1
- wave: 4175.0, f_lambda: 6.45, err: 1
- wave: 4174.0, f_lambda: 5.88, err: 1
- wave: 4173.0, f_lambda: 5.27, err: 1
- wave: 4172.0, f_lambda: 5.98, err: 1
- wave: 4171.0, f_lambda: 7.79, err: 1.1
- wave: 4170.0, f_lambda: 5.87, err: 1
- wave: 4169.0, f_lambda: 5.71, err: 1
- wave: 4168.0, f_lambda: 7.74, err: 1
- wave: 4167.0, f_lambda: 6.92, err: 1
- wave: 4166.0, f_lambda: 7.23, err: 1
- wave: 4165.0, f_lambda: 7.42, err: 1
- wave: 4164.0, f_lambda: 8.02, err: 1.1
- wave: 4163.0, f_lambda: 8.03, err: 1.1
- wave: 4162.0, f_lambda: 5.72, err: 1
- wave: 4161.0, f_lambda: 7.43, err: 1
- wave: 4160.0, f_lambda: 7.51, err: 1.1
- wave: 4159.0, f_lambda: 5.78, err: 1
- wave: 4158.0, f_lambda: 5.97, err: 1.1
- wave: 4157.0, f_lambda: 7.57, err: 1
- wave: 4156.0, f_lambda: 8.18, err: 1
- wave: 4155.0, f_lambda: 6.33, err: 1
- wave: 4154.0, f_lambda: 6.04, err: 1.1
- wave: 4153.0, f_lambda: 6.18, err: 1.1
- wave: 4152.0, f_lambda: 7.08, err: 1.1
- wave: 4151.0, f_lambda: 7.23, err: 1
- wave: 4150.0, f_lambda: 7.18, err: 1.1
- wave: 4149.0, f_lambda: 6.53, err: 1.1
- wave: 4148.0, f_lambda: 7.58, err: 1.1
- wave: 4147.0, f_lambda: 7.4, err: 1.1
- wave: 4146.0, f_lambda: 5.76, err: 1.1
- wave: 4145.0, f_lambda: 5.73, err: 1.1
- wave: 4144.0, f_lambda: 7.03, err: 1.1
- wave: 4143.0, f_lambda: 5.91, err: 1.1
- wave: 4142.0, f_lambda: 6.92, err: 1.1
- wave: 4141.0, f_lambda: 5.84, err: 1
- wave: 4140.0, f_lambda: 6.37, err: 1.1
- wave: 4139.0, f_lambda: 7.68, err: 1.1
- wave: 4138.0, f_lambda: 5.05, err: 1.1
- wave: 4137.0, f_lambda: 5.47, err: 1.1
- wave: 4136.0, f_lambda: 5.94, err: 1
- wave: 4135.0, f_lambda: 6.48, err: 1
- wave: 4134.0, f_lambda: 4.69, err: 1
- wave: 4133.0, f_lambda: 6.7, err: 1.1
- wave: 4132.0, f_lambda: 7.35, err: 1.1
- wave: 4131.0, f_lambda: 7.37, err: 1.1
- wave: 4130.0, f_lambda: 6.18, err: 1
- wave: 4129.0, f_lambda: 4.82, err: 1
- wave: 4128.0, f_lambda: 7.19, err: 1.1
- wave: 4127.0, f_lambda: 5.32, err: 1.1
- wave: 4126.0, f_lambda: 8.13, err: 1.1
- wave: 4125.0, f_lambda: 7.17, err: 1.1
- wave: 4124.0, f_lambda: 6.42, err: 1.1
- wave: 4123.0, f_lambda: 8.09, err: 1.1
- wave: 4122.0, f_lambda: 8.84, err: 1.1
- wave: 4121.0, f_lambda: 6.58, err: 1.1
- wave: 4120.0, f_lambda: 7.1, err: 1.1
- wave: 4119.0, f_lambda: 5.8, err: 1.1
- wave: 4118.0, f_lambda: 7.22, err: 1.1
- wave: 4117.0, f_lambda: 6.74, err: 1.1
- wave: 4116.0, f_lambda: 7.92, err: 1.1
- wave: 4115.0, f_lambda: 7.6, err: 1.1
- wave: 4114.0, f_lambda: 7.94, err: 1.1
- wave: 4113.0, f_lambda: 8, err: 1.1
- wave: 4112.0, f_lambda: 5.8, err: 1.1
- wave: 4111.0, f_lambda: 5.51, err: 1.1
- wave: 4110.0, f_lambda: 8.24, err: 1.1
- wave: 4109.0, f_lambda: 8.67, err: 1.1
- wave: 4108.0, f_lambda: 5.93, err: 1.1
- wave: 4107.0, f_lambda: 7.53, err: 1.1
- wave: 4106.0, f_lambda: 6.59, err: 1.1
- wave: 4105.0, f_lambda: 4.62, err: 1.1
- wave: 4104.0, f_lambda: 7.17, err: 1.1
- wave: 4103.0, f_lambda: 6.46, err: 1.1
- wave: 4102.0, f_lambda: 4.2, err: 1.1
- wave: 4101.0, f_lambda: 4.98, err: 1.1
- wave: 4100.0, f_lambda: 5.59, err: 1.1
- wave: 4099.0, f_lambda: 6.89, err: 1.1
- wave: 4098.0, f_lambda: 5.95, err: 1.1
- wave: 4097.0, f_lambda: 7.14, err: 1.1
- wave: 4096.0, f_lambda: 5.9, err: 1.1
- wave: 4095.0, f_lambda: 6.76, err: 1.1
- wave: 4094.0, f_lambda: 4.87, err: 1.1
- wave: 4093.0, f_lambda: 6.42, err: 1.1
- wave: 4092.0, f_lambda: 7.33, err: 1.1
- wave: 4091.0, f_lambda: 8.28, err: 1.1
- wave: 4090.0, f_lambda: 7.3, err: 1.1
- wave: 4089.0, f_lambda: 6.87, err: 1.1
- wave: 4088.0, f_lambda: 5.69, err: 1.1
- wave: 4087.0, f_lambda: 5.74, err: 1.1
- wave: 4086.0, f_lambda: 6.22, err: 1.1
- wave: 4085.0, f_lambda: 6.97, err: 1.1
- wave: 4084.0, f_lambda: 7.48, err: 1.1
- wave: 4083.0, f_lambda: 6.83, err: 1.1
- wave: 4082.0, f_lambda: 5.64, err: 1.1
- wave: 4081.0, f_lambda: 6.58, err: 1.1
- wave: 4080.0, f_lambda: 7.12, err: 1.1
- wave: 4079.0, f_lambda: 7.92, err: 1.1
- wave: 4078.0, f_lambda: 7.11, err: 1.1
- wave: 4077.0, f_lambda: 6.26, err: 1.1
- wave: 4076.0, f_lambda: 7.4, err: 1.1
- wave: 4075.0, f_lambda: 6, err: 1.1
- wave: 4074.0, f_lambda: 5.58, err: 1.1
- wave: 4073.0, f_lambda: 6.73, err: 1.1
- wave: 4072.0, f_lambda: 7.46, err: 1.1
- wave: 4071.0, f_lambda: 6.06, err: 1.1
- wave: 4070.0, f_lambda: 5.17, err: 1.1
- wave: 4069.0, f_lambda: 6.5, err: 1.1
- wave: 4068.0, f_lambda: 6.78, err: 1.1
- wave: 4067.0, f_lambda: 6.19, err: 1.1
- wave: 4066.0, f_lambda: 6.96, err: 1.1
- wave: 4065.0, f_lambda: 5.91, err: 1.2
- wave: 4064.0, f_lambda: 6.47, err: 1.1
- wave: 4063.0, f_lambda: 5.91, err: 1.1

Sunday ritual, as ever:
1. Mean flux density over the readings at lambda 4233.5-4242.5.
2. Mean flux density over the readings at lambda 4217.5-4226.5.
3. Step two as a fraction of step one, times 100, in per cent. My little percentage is 106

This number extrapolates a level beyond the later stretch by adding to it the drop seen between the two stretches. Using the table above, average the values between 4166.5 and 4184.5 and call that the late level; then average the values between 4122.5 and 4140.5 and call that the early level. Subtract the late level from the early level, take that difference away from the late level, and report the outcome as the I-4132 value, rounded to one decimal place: 6.1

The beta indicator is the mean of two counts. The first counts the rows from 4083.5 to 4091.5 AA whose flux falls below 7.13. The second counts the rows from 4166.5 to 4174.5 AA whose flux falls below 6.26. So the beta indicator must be 5.0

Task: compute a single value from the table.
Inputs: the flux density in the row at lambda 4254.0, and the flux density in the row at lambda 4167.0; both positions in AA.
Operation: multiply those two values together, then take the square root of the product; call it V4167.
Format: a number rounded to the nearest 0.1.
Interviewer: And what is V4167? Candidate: 6.6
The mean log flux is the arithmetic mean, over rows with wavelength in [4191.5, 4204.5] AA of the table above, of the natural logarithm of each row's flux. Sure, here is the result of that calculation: 1.93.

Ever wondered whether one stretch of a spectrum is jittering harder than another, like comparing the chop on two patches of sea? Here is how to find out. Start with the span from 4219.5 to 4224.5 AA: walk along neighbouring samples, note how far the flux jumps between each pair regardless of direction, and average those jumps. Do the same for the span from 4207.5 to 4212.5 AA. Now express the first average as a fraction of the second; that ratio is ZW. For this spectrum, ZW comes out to 0.58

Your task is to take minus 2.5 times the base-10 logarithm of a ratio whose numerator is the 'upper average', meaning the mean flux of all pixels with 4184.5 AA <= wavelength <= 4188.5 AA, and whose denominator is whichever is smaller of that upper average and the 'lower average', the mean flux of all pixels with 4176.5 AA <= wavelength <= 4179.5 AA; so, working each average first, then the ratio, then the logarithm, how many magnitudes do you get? -0.11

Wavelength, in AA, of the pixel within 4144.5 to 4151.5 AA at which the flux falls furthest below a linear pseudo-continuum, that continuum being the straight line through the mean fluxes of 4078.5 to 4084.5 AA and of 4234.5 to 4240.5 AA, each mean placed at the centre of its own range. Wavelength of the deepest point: 4145.0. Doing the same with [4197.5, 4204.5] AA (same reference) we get 4203.0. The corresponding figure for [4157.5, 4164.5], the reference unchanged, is 4162.0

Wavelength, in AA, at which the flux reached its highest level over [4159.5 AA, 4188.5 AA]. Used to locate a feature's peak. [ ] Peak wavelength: 4163.0 AA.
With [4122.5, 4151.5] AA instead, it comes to 4126.0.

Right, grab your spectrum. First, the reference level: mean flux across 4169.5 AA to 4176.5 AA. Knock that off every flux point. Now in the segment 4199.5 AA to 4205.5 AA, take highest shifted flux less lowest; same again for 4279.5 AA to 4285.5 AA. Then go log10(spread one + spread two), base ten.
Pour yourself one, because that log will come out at 0.65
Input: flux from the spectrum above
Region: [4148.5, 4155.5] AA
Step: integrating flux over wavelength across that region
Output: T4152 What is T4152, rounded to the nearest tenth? 46.6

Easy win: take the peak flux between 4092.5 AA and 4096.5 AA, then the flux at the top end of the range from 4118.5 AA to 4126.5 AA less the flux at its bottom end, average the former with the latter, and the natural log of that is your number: 1.51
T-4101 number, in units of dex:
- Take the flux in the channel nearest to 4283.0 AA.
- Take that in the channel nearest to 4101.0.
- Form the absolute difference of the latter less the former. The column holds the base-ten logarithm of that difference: 0.48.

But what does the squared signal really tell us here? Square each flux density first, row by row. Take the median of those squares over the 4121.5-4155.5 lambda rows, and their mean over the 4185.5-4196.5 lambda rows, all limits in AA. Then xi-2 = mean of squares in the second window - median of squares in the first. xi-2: 13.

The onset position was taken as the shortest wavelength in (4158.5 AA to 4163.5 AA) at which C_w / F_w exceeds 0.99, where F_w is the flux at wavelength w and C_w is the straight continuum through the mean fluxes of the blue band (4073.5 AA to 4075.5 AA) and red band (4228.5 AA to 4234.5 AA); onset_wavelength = 4159.0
